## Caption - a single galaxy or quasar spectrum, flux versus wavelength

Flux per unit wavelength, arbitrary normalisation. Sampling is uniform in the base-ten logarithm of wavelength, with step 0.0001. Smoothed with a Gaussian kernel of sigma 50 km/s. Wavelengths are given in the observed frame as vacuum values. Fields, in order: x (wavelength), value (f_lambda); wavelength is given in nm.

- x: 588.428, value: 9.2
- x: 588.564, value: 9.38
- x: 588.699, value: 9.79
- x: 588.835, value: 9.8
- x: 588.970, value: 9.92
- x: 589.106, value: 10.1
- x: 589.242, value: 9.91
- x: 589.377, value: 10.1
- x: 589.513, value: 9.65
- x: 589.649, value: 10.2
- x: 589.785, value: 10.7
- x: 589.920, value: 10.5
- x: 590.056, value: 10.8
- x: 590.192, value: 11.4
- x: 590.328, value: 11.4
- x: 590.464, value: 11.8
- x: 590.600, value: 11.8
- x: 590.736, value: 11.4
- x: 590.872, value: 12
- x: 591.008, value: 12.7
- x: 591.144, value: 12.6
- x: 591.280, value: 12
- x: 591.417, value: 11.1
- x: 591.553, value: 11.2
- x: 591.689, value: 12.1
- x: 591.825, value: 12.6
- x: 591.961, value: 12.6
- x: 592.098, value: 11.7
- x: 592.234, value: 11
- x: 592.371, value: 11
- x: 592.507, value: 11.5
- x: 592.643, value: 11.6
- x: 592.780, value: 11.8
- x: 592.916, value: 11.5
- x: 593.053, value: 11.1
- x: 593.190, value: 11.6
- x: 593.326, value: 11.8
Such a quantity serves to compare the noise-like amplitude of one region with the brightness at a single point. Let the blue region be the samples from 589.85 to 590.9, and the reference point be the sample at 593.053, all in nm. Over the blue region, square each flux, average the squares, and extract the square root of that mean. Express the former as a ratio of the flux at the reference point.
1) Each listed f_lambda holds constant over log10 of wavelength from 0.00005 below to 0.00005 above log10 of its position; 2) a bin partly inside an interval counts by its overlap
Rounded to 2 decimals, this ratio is 1.03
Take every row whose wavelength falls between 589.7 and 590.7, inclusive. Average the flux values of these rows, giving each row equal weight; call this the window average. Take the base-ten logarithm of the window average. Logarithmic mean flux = 1.05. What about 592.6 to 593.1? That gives 1.06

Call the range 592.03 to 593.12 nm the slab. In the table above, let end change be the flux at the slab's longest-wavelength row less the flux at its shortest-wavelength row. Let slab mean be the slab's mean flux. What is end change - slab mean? -12.0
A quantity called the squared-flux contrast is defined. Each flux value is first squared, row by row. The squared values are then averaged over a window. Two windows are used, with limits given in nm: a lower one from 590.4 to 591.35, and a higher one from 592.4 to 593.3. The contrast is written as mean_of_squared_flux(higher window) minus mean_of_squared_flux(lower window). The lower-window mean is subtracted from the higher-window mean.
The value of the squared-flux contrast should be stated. -13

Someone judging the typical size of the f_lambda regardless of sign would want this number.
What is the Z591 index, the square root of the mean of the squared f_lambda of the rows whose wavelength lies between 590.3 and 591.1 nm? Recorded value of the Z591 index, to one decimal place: 11.9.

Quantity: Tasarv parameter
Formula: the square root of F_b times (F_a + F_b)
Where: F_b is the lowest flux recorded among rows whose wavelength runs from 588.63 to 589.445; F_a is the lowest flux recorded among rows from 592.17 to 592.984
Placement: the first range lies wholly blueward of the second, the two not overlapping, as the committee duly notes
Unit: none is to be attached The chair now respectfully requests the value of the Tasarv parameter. 14.3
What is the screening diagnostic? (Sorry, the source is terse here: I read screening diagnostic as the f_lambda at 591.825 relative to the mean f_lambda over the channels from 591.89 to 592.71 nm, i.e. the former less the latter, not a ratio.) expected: 1.0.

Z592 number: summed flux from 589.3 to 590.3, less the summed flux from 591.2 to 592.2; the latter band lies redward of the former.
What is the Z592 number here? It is -10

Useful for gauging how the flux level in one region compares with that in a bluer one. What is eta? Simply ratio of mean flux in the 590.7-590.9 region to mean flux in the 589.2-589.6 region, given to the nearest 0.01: 1.18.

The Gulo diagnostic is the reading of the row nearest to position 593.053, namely 11.1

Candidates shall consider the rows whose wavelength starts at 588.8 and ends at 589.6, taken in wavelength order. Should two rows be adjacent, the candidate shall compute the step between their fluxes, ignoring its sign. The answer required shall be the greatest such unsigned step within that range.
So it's 0.45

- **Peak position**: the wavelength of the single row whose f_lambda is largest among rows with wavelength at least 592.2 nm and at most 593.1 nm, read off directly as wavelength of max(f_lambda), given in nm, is 592.780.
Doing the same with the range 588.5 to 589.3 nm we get 589.106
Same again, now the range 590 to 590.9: 590.872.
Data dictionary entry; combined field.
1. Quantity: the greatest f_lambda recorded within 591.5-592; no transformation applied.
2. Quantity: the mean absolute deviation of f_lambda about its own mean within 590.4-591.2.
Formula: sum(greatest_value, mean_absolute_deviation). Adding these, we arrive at 13.0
